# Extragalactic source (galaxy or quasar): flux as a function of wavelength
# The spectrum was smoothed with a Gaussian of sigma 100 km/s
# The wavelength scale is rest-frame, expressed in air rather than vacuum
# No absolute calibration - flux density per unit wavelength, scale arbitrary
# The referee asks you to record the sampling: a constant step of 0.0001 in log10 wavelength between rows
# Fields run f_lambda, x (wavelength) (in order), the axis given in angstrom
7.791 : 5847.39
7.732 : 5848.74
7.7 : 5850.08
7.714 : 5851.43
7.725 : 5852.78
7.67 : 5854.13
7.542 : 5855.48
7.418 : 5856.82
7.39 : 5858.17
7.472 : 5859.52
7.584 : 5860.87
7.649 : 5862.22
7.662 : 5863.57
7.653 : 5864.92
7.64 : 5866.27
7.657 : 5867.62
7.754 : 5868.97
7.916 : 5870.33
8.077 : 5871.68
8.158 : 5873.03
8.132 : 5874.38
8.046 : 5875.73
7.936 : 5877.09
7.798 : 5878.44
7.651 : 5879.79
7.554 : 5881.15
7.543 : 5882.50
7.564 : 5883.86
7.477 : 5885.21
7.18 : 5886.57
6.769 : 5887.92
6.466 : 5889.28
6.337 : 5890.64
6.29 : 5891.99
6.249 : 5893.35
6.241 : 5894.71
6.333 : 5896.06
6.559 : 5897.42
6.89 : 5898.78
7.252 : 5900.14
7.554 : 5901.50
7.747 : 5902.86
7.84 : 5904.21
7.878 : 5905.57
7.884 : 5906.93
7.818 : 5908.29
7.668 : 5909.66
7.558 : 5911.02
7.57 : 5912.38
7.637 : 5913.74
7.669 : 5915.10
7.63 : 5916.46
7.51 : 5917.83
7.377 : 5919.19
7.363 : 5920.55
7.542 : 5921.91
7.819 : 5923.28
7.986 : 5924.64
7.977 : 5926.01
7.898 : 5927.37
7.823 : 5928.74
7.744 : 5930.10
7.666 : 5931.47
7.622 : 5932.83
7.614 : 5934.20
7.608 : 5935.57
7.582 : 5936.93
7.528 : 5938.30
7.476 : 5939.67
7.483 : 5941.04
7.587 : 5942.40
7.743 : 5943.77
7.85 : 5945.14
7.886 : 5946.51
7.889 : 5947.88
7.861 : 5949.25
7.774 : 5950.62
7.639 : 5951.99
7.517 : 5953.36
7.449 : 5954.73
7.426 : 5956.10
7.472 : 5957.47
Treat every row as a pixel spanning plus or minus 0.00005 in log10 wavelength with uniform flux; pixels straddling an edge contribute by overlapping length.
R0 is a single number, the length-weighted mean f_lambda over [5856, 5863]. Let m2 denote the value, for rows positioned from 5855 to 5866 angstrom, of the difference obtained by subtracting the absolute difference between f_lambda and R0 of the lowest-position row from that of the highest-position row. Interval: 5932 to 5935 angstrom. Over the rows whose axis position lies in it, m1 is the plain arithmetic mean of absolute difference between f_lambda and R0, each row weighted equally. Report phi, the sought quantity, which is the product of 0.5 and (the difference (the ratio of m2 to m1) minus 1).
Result 0.0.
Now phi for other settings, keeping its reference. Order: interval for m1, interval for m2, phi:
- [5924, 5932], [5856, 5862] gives -0.5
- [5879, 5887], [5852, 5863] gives -0.9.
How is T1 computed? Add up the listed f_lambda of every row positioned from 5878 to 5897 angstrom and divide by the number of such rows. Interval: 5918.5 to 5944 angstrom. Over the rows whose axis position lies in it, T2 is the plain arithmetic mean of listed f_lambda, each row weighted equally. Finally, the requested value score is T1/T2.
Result 0.91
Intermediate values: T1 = 6.961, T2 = 7.65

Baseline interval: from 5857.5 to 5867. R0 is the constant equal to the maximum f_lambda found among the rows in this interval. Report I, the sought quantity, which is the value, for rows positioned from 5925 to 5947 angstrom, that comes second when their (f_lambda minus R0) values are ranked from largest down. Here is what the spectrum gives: 0.24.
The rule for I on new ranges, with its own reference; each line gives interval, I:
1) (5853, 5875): 0.47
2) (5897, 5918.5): 0.22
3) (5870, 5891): 0.47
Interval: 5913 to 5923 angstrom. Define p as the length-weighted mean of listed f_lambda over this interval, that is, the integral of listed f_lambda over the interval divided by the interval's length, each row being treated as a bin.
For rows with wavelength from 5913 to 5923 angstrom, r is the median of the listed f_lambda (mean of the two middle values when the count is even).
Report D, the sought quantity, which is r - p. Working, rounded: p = 7.55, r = 7.54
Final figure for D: -0.003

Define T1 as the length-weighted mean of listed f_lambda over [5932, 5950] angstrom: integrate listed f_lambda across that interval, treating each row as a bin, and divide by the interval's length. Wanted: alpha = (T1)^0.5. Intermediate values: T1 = 7.7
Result 2.77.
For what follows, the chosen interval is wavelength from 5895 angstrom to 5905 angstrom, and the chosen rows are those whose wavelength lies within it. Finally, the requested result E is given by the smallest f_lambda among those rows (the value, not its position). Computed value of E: 6.333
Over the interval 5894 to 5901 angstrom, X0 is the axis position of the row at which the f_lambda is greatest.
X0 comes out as 5900.14 angstrom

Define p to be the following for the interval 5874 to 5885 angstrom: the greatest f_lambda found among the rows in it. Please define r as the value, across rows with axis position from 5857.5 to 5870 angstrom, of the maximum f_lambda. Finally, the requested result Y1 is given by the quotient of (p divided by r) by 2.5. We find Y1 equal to 0.419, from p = 8.132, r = 7.754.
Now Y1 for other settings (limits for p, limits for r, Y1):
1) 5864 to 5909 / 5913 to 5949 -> 0.409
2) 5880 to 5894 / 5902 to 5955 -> 0.379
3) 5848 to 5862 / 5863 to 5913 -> 0.379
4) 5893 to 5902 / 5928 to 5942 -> 0.386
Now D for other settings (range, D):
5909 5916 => 0.008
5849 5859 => 0.069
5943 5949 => 0.034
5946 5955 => 0.048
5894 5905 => 0.009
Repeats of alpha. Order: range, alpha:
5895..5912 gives 2.72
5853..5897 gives 2.72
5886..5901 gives 2.57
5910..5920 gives 2.75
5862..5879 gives 2.80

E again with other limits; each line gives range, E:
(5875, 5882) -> 7.554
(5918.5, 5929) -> 7.363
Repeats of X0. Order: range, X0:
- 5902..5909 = 5906.93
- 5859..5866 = 5863.57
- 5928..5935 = 5928.74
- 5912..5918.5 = 5915.10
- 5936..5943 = 5942.40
